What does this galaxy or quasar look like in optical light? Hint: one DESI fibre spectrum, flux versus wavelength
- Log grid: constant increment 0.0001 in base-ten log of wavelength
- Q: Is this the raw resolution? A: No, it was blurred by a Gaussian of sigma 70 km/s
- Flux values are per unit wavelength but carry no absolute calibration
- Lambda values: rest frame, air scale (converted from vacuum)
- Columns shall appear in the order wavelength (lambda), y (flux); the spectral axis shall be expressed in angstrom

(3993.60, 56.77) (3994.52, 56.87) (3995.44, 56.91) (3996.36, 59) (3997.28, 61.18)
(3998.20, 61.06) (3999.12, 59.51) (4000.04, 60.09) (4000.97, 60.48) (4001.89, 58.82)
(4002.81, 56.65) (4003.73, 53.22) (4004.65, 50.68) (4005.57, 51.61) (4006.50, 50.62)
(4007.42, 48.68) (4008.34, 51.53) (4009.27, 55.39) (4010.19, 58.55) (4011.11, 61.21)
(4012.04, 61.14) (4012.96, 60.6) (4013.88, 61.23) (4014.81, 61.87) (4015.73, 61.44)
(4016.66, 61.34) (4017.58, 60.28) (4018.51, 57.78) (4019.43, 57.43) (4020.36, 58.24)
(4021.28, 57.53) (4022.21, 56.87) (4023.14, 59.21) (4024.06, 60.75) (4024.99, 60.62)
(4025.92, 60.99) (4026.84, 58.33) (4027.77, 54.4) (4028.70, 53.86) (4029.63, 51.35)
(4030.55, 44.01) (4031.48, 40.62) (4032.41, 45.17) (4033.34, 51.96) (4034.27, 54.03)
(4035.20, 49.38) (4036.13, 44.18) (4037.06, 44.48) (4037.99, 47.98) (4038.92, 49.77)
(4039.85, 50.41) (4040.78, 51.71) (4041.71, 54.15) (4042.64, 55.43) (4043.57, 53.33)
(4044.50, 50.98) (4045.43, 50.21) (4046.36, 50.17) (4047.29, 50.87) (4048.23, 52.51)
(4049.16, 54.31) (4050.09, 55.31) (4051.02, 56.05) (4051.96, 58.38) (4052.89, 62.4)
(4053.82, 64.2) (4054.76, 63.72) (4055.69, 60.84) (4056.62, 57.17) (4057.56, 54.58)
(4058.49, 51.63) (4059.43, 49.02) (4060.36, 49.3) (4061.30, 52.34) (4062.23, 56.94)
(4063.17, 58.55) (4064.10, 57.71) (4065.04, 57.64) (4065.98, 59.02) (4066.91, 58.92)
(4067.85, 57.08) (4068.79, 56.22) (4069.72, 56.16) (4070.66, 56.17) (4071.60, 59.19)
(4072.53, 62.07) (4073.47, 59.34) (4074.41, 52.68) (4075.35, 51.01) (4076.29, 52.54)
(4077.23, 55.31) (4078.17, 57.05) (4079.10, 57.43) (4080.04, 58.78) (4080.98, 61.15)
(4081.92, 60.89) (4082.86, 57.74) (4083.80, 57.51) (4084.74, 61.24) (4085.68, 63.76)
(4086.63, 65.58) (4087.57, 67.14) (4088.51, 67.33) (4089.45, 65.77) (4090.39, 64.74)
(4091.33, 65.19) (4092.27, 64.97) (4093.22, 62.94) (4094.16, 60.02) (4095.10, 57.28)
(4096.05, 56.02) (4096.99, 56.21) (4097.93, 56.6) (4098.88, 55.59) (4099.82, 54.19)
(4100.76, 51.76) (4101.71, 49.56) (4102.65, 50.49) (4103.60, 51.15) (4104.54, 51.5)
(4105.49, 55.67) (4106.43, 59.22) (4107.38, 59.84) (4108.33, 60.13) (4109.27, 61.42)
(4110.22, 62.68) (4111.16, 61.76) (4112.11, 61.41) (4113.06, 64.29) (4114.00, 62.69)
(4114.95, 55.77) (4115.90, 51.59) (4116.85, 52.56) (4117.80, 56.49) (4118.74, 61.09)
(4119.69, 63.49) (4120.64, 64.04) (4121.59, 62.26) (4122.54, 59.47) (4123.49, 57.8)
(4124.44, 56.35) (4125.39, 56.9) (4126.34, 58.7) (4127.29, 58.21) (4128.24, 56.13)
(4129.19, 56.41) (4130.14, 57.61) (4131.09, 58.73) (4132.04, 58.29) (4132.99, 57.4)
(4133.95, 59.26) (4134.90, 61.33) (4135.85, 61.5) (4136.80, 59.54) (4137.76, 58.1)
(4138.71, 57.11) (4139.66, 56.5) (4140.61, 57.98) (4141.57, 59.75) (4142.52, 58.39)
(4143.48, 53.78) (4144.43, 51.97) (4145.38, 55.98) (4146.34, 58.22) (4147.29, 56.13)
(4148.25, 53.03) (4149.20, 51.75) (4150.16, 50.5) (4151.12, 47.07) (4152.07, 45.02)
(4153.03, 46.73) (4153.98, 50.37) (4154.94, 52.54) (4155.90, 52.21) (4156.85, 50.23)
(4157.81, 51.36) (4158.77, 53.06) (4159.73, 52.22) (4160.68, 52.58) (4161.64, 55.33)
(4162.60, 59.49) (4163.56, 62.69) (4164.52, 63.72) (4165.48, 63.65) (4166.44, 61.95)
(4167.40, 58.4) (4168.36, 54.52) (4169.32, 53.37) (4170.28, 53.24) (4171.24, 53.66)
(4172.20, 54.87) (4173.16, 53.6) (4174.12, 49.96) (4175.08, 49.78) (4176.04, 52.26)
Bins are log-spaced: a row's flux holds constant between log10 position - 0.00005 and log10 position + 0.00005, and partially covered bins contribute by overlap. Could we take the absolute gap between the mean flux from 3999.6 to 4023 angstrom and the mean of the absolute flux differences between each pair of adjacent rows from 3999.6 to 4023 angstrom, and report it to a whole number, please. 56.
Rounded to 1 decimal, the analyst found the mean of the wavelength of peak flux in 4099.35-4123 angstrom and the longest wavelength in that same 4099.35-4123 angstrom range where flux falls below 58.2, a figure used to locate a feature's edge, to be 4115.4 angstrom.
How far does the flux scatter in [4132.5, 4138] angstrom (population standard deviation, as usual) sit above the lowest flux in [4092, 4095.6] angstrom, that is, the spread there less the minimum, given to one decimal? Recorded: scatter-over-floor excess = -55.8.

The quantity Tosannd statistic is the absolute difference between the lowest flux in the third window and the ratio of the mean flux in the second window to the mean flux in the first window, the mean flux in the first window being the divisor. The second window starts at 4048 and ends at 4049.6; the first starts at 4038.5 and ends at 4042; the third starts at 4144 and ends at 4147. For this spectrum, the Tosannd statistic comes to 50.9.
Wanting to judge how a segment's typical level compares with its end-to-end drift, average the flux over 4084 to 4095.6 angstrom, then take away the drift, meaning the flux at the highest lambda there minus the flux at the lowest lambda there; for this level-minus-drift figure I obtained 68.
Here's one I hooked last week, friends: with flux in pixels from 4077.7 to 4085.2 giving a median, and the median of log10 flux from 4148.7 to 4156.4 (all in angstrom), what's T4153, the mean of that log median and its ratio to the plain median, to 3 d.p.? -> 0.866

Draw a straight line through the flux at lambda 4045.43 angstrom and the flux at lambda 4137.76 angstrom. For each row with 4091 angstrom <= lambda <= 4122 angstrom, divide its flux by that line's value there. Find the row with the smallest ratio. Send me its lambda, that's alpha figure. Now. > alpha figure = 4101.71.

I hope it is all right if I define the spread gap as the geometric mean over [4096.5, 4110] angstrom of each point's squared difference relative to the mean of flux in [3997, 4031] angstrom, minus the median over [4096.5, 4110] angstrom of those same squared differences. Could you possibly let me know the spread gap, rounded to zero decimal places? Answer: 0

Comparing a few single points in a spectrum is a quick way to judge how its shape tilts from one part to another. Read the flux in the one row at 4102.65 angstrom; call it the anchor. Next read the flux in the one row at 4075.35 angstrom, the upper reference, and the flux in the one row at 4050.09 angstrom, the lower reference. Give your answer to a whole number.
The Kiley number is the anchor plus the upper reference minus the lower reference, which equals 46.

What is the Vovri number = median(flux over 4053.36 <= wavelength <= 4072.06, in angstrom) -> 57.1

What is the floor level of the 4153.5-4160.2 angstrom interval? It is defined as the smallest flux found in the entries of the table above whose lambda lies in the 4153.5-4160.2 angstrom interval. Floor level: 50.23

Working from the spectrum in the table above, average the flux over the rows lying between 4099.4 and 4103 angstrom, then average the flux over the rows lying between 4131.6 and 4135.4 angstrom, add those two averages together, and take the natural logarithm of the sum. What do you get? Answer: 4.706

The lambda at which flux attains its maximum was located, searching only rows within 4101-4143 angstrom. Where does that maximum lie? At 4113.06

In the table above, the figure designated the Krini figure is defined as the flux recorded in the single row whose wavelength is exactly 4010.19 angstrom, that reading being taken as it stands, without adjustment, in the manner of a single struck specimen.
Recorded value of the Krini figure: 58.55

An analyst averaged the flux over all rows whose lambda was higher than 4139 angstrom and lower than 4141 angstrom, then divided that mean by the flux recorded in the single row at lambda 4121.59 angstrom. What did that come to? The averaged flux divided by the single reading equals 0.92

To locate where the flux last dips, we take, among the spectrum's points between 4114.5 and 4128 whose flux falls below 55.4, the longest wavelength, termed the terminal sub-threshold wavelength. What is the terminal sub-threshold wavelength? 4116.85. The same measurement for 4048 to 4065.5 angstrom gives 4061.30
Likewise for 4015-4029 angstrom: 4028.70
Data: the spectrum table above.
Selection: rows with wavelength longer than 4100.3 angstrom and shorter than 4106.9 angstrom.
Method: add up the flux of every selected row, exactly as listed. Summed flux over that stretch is 369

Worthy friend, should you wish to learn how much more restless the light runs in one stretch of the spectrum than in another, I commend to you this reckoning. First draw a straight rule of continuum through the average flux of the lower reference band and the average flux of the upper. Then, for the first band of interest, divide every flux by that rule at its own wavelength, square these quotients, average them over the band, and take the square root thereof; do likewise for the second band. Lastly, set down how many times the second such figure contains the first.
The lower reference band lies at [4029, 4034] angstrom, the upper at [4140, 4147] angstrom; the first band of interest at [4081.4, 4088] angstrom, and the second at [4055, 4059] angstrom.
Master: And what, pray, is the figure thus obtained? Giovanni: 0.95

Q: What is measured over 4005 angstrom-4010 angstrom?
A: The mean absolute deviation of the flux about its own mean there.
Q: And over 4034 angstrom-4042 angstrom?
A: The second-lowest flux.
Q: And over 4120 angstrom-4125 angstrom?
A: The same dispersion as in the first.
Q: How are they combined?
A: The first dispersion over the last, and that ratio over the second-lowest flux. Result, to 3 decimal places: 0.014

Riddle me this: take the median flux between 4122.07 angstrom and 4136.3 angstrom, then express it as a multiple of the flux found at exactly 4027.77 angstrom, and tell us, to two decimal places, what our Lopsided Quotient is 1.07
